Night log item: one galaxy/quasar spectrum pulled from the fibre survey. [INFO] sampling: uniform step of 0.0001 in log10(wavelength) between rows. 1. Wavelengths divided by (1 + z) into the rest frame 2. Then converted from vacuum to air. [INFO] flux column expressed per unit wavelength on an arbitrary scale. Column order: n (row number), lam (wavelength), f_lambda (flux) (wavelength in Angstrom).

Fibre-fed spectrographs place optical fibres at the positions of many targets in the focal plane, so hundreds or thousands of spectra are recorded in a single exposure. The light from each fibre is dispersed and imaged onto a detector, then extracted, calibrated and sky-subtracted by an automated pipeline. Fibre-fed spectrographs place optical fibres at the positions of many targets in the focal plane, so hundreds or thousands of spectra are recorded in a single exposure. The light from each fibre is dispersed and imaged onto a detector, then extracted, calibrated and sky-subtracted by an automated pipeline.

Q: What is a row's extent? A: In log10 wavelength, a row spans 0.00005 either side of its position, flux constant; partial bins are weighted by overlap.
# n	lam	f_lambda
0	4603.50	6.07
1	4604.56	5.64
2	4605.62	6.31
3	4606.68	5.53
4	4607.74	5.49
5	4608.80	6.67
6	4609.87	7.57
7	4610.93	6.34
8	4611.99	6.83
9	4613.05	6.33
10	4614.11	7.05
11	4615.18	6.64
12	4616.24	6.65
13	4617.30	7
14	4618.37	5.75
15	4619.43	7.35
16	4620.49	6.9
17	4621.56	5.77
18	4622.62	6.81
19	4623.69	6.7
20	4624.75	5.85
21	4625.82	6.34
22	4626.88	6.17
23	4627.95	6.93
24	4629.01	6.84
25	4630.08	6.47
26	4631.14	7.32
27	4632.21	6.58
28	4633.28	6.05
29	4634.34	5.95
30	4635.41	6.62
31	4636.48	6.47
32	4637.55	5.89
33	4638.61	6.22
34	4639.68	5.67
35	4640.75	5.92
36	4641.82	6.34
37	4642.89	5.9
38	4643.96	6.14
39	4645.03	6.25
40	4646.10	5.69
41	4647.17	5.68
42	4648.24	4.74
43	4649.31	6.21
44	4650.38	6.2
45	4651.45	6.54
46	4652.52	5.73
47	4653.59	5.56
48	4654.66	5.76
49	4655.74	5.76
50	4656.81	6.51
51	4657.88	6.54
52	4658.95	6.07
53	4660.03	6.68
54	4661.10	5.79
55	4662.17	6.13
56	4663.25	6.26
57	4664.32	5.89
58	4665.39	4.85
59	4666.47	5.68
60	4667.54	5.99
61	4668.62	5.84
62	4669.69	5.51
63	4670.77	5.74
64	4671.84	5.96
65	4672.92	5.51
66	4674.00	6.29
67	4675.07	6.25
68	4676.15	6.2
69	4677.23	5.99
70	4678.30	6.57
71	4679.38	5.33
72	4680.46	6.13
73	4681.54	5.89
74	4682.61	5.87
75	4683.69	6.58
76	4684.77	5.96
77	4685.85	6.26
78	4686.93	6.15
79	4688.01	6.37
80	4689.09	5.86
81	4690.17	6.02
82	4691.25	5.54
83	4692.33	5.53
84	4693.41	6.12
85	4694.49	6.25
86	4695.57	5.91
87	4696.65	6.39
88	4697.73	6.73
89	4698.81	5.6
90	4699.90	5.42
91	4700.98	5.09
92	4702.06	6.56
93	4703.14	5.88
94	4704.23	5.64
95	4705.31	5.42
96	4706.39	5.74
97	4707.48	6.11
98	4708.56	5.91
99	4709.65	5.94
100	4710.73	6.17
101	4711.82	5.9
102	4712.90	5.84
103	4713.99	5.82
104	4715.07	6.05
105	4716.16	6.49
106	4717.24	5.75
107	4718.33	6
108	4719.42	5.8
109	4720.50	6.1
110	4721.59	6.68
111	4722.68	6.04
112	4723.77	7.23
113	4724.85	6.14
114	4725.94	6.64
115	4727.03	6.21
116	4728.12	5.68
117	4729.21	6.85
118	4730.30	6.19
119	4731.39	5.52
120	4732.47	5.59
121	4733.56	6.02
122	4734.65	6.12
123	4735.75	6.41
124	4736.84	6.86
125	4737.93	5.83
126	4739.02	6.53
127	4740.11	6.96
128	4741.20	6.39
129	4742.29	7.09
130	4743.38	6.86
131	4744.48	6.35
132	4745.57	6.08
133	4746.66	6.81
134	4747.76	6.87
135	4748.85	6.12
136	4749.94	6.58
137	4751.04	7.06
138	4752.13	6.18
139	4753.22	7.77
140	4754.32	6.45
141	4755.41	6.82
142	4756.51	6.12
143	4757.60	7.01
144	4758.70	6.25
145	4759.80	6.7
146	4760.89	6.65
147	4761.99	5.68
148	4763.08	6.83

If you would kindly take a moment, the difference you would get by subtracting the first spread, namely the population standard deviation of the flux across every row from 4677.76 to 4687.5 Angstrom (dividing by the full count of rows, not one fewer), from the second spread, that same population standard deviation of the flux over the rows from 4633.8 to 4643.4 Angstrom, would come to -0.06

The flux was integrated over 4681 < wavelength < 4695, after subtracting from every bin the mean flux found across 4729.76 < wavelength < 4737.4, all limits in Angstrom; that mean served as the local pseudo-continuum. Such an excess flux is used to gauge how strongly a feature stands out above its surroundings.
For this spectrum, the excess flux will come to -1.0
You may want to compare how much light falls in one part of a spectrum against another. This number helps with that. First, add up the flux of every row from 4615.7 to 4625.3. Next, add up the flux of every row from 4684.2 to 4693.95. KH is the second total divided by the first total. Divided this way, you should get 0.92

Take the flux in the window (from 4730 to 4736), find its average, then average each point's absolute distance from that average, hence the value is 0.280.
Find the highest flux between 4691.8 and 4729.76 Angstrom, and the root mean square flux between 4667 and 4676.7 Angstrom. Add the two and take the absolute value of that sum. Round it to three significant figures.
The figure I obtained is 13.2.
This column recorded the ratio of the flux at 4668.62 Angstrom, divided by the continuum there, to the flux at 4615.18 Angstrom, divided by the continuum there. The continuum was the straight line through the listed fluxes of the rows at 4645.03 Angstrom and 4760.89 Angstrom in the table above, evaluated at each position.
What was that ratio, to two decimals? 0.85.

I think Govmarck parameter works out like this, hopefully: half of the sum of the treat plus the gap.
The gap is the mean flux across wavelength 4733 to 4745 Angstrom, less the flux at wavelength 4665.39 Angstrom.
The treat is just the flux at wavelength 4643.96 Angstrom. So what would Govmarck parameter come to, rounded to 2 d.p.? 3.89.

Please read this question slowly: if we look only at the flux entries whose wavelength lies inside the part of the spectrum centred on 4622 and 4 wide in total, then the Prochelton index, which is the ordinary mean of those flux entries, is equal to 6.5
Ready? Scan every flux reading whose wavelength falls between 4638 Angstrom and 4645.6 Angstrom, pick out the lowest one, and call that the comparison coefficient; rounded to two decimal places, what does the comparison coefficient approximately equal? 5.67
